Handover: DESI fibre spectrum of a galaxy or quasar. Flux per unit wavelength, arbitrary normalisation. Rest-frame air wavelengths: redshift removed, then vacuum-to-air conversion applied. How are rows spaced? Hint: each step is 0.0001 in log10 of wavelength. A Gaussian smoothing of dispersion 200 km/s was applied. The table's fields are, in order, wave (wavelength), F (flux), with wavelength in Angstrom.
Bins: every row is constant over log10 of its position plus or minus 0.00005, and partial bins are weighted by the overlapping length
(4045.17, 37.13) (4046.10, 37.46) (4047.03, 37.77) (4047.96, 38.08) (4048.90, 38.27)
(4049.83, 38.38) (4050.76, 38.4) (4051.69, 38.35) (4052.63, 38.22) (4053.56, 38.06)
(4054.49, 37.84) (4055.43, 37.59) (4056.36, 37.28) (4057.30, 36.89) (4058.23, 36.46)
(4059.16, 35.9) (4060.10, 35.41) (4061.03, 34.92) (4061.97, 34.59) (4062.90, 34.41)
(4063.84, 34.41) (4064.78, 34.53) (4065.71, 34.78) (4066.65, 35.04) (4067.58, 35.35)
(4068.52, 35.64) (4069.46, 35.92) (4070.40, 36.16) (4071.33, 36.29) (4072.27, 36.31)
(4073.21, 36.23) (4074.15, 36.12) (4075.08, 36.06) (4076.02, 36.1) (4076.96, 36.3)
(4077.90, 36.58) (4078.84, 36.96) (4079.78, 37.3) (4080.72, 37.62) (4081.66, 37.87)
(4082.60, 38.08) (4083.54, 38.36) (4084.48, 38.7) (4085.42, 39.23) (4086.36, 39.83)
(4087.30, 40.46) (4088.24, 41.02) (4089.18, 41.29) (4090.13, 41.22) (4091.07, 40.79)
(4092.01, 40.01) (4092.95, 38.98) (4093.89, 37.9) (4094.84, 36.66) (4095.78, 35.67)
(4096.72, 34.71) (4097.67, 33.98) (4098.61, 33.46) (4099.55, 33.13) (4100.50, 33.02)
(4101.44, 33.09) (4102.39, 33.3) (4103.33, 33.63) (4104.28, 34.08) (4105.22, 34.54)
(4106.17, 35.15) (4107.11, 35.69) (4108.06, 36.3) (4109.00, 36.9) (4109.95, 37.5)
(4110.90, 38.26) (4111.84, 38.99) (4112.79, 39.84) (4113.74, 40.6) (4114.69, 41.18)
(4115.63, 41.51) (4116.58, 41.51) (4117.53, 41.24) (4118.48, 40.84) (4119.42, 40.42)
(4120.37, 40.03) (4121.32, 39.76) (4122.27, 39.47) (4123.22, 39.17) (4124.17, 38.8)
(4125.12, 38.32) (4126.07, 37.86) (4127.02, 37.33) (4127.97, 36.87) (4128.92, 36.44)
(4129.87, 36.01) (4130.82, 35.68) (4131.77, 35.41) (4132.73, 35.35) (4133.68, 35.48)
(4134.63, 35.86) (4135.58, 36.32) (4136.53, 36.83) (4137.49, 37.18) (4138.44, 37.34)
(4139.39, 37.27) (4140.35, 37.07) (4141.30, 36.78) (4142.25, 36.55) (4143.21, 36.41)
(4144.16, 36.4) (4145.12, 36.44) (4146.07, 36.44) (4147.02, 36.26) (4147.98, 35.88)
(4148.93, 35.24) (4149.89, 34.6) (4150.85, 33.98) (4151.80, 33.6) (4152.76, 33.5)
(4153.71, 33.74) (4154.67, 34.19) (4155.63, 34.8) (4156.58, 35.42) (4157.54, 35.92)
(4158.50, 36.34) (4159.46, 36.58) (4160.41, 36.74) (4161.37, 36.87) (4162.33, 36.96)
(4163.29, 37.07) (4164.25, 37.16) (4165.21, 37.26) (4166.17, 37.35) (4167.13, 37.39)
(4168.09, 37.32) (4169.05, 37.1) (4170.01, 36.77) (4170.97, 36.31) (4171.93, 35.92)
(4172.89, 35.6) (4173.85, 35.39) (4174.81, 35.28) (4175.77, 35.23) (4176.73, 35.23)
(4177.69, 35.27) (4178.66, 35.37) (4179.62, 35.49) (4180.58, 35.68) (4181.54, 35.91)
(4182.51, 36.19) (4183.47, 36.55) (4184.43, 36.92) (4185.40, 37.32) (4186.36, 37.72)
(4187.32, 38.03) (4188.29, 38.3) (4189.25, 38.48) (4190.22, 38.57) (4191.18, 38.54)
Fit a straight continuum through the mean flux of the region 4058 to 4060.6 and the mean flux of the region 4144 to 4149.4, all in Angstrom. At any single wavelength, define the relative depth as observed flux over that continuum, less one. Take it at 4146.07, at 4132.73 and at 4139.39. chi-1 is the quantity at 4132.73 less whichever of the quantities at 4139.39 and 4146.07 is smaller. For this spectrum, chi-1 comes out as -0.029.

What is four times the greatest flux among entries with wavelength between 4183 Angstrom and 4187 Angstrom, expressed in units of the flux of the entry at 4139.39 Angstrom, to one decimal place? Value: 4.0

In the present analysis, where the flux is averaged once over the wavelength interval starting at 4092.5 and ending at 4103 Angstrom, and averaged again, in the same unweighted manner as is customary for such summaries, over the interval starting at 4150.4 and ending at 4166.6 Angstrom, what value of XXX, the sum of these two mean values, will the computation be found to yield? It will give 70.6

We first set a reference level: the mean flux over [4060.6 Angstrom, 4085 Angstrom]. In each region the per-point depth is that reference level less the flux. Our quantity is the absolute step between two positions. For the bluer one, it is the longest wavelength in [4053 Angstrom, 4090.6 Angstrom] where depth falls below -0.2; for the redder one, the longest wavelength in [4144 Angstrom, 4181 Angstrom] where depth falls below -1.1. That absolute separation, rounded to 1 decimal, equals 78.0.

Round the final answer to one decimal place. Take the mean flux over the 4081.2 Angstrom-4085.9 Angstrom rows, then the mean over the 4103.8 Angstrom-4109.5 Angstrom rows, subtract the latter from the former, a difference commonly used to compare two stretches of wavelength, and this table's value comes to 3.0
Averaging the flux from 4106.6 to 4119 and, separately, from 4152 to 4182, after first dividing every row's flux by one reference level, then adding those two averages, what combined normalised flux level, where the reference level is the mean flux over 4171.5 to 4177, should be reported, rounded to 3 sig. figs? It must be 2.12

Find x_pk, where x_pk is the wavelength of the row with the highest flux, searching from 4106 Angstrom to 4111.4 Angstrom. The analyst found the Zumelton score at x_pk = 4110.90 Angstrom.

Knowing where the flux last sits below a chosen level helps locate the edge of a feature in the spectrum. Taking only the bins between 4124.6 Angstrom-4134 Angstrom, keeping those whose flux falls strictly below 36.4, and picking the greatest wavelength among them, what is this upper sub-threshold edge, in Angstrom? 4133.68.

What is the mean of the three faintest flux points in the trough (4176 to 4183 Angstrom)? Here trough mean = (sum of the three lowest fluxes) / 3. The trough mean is 35.3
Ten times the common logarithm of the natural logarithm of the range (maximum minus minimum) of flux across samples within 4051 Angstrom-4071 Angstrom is 1.4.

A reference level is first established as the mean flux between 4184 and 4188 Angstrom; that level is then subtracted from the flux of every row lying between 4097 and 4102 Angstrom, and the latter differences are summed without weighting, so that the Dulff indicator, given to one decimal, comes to -20.8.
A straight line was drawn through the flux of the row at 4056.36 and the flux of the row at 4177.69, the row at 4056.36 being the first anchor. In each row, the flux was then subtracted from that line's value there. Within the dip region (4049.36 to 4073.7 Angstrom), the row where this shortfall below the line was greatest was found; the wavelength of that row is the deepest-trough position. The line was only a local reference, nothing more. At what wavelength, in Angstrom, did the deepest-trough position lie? 4062.90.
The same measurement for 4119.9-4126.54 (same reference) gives 4126.07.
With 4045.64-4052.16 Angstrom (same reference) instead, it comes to 4046.10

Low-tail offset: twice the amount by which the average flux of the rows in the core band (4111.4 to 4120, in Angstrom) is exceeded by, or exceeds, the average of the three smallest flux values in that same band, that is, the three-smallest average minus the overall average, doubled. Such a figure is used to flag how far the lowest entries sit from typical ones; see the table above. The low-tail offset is -1.86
